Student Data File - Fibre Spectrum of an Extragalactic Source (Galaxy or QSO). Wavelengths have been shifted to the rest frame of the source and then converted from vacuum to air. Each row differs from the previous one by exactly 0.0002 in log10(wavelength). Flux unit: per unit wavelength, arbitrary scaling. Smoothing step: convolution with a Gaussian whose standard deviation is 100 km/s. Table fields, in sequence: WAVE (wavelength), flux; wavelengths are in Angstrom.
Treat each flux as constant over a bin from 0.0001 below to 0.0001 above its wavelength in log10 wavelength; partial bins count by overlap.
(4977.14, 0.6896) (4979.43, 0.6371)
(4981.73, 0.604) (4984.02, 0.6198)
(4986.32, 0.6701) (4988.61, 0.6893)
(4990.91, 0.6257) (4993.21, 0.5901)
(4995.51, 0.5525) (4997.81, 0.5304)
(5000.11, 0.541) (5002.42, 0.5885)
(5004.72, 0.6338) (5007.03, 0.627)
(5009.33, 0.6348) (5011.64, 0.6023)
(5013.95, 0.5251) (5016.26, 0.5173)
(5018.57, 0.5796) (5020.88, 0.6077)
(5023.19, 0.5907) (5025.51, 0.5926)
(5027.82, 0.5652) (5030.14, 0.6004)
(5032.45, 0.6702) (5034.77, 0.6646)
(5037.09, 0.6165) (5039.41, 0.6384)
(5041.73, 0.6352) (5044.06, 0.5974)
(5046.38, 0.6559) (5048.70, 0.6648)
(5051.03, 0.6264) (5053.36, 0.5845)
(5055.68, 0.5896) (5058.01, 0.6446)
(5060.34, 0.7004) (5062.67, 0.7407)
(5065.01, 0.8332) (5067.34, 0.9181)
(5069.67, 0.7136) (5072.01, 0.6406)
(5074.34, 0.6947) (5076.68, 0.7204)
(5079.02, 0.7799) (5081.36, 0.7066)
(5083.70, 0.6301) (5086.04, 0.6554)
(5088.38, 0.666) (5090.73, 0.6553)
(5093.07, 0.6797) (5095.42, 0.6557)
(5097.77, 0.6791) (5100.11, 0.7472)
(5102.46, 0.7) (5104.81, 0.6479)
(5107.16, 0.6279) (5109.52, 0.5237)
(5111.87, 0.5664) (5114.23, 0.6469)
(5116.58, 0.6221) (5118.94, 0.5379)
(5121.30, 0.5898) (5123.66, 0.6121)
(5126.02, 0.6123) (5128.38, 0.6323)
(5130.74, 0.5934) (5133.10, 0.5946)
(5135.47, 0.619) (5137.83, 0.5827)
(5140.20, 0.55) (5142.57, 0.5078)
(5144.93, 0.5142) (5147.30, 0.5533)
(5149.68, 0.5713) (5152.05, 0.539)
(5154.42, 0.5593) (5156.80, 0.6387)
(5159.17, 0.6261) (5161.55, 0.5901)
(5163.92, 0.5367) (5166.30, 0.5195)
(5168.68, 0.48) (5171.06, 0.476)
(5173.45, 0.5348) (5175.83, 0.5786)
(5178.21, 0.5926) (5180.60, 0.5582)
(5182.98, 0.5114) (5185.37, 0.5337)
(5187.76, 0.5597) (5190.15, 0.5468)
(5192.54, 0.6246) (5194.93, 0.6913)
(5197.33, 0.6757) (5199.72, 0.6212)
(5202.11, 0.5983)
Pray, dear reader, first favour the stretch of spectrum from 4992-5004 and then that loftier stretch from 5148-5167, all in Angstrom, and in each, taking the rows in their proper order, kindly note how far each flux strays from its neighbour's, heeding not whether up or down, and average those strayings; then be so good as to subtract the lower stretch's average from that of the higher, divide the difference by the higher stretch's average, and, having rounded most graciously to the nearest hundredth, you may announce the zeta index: 0.18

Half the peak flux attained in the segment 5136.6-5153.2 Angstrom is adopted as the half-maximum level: 0.29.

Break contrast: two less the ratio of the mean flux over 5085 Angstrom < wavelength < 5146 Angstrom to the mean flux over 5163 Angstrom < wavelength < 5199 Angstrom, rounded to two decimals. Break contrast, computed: 0.90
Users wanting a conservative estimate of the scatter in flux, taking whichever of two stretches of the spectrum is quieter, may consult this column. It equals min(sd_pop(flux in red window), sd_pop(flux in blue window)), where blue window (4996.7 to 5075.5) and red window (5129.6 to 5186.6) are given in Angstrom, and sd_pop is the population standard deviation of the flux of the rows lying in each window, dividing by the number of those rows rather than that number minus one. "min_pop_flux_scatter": 0.043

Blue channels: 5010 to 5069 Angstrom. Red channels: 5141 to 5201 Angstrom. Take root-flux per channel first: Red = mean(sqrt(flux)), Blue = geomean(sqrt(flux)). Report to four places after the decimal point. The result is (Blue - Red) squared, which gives 0.0020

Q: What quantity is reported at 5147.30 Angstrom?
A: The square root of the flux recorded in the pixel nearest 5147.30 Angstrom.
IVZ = 0.74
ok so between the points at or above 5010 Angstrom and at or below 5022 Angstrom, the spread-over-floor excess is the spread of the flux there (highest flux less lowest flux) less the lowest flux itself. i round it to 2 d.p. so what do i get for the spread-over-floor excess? -0.43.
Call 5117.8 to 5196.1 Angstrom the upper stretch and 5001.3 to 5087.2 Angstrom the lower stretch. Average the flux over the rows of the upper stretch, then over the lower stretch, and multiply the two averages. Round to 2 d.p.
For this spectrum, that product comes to 0.37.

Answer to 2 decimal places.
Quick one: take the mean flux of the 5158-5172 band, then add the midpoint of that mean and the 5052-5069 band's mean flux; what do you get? 1.17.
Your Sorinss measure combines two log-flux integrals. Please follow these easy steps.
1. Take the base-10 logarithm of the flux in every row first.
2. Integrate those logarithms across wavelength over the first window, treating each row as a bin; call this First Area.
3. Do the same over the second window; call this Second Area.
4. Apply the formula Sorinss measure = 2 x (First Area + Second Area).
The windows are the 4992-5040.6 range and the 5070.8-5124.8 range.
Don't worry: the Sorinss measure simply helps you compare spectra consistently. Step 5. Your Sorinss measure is -42.4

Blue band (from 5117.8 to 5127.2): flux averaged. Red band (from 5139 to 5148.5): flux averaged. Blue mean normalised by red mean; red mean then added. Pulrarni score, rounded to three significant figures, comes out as 1.64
